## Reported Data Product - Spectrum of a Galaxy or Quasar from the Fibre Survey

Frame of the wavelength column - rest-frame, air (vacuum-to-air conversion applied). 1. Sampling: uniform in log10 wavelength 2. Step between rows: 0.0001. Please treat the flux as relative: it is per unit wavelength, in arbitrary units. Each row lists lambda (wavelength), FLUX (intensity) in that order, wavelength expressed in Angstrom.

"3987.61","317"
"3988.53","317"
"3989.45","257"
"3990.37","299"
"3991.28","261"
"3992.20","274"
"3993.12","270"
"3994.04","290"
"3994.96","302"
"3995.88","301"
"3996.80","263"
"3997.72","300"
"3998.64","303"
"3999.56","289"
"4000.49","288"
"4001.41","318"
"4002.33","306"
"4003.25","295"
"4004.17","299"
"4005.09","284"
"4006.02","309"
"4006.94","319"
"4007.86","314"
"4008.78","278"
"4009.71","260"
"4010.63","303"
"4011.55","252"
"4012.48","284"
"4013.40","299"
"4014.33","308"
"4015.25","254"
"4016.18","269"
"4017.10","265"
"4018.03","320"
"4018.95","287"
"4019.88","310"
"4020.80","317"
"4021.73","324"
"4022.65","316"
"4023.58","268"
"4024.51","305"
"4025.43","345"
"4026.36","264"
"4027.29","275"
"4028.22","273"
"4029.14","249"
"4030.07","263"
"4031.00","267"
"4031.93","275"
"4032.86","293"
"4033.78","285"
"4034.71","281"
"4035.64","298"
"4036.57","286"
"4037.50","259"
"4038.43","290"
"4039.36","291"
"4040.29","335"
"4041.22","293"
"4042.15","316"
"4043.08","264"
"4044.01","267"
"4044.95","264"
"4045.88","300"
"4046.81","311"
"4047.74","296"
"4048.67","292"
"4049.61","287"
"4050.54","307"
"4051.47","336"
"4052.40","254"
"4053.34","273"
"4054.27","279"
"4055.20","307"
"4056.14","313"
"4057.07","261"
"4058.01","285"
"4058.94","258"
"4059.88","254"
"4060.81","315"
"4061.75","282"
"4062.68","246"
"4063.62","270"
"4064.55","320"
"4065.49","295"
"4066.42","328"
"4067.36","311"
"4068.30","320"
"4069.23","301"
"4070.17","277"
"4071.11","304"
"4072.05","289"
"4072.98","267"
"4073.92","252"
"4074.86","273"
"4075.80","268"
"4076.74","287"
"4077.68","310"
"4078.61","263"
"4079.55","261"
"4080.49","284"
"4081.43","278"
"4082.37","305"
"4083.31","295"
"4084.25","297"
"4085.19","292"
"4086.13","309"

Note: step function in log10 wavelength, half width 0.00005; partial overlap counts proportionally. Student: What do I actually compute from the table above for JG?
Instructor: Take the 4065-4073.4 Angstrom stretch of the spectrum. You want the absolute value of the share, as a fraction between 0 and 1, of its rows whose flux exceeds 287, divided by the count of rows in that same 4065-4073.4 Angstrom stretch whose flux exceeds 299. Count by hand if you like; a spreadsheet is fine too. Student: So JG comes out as 0.156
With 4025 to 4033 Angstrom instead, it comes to 0.222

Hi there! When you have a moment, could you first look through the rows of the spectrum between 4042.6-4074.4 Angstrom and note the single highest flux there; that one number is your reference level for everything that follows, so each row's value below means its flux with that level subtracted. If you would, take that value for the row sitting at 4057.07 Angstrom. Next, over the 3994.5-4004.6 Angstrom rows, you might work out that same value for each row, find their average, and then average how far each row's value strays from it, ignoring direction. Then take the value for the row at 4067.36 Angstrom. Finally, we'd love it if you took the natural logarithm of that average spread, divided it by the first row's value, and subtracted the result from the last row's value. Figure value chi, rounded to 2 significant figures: -25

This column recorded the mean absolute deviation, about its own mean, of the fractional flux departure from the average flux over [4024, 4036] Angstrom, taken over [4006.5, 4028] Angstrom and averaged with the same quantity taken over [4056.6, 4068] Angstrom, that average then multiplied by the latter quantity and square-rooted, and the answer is 0.083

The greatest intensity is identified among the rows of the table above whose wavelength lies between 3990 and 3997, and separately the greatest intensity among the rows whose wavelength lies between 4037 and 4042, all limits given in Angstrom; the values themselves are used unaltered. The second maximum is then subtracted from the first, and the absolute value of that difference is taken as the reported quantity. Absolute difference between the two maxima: 33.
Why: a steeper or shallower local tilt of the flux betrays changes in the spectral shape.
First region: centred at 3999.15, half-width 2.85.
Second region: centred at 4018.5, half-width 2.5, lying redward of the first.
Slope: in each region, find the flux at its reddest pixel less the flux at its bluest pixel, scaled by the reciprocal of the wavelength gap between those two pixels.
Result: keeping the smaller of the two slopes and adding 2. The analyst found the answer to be 12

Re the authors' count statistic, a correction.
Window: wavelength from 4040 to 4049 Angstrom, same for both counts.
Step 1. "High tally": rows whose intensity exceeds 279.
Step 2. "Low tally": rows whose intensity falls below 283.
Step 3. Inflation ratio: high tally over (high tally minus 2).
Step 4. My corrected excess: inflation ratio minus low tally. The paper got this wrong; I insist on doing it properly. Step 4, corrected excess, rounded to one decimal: -1.6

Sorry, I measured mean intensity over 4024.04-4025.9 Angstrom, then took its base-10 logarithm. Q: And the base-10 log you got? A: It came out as 2.51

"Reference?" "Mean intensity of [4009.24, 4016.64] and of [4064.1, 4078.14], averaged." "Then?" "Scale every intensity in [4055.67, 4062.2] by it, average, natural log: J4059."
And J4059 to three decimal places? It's -0.017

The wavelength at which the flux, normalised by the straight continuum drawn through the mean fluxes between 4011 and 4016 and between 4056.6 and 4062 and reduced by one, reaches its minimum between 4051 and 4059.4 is 4052.40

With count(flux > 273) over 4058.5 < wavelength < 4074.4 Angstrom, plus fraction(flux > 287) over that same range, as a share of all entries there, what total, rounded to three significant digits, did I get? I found 11.5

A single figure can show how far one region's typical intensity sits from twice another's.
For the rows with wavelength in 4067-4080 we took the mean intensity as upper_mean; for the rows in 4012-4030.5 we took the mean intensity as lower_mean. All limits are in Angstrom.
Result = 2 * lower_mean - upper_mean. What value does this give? 295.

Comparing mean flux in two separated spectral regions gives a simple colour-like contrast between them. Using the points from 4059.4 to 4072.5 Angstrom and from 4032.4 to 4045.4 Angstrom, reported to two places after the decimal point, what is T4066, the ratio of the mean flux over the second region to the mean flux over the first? 0.98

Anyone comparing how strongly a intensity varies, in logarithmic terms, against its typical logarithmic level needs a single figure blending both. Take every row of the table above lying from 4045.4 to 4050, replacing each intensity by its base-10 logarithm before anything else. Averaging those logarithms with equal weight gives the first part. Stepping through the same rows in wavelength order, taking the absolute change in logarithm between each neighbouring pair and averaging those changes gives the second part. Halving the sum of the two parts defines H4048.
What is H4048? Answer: 1.243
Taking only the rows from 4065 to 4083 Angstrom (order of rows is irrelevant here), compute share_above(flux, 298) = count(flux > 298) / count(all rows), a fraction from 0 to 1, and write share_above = 0.37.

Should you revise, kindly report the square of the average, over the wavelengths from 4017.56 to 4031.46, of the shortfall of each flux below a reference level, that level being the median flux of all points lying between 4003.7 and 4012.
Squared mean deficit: 46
